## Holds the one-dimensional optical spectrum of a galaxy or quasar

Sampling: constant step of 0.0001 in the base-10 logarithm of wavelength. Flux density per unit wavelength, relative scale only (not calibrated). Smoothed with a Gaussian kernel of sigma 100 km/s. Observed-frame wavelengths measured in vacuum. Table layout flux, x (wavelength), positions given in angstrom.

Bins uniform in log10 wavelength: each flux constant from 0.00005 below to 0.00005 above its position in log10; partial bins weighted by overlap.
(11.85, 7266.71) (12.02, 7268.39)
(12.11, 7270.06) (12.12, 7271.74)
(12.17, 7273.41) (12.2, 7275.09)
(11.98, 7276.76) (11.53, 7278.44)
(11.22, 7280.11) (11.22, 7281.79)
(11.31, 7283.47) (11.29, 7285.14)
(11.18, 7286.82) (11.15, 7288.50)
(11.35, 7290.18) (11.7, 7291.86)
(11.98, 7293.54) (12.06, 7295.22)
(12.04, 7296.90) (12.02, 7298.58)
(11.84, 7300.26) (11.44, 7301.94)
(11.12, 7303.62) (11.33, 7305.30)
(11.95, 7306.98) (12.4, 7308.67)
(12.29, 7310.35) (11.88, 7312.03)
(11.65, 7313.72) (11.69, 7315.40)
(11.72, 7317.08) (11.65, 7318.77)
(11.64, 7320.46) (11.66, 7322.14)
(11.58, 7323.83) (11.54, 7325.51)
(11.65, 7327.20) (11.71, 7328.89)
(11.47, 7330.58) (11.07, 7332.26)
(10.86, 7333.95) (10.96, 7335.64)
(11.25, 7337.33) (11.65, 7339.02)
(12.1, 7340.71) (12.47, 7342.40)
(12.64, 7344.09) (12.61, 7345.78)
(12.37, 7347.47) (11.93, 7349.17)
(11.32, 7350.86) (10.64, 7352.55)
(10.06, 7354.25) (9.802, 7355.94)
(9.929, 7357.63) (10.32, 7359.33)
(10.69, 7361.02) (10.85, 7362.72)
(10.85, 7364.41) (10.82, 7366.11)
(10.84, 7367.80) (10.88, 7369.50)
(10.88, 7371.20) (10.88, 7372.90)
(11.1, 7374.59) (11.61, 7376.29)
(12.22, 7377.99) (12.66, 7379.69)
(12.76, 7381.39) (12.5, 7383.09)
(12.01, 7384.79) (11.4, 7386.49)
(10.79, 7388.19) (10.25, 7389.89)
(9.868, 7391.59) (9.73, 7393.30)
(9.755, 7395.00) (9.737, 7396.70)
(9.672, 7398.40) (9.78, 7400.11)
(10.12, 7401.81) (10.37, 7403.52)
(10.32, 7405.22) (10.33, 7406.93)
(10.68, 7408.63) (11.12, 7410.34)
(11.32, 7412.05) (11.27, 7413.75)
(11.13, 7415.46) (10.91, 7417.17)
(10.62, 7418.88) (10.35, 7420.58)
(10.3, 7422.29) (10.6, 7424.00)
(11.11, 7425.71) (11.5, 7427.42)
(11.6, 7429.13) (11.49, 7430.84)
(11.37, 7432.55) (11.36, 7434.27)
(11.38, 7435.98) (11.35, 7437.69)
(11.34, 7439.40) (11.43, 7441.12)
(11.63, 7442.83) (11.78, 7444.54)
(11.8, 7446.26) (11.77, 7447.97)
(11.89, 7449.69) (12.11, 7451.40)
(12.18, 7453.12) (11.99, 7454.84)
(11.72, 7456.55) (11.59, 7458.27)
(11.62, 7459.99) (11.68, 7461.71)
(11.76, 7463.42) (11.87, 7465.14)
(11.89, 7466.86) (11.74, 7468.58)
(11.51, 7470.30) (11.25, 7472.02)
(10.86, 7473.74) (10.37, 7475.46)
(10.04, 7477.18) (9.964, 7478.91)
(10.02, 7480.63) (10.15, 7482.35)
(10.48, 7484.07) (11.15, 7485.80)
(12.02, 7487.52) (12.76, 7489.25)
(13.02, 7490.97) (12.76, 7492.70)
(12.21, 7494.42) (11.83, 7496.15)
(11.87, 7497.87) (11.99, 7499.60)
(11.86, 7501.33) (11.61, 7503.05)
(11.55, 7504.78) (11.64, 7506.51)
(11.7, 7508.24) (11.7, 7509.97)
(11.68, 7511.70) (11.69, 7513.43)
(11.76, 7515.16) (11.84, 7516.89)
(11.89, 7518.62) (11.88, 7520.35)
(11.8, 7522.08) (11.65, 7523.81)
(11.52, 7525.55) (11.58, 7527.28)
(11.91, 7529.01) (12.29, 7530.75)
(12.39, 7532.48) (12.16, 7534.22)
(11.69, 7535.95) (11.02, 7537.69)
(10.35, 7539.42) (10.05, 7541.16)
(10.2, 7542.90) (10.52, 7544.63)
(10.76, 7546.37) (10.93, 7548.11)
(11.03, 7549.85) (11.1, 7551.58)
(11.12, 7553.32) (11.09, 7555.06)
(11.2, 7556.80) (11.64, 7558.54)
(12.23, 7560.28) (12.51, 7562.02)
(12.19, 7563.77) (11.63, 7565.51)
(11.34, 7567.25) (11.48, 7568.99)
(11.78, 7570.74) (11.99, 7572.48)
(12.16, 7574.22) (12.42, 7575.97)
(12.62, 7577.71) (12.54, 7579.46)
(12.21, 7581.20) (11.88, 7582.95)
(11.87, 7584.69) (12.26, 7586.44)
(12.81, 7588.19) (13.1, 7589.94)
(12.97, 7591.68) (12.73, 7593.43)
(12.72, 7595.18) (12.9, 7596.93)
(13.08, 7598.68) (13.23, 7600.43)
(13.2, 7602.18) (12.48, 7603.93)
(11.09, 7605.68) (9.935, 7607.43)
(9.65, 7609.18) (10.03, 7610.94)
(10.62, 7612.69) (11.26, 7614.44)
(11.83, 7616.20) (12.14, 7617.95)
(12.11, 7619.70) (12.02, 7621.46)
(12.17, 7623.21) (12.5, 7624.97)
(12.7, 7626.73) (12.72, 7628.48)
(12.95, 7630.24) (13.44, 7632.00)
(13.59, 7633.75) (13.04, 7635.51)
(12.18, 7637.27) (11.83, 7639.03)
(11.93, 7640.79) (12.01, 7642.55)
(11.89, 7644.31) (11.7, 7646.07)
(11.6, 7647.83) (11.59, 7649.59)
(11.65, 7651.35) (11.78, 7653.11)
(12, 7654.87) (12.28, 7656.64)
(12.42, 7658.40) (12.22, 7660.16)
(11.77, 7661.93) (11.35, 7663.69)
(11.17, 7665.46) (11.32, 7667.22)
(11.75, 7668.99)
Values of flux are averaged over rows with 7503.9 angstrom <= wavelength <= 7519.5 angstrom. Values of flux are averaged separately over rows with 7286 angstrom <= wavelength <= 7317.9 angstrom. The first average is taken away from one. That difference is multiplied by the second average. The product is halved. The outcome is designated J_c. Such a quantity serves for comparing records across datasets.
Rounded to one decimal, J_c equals -62.8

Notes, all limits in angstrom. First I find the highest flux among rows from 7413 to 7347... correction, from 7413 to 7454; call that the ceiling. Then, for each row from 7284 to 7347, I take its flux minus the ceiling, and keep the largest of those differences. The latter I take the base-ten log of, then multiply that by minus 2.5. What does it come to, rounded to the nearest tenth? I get 0.8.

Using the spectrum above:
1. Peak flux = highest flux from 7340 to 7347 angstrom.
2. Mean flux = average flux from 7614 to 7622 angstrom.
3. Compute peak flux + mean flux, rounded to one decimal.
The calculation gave 24.5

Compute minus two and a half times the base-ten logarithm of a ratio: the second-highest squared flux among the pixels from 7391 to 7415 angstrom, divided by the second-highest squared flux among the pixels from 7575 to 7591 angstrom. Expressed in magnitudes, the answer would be 0.28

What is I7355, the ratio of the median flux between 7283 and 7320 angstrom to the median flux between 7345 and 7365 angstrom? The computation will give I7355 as 1.09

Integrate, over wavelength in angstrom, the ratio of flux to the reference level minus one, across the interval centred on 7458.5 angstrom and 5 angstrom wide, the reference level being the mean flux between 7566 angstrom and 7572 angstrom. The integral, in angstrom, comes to 0.0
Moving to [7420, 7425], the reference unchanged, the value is -0.5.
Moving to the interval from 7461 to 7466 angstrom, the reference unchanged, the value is 0.1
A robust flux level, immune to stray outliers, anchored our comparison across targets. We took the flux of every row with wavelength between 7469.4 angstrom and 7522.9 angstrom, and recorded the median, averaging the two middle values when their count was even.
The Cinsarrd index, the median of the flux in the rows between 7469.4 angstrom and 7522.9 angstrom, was 11.7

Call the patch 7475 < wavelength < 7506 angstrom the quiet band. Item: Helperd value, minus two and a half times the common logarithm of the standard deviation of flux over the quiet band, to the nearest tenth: 0.0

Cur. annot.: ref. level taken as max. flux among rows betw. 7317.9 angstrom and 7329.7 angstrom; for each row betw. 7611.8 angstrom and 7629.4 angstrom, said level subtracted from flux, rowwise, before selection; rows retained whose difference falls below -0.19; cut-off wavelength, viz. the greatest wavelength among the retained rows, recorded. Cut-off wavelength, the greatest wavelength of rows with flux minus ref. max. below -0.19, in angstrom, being 7614.44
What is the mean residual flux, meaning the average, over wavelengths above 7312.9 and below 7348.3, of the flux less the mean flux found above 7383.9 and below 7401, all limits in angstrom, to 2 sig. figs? 1.4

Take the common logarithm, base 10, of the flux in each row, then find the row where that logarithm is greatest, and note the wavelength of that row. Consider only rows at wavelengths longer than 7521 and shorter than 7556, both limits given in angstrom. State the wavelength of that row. 7532.48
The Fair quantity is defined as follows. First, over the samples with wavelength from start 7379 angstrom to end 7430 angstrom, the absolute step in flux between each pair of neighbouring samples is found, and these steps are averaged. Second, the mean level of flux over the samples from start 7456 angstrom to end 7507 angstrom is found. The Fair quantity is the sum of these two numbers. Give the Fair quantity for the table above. 11.7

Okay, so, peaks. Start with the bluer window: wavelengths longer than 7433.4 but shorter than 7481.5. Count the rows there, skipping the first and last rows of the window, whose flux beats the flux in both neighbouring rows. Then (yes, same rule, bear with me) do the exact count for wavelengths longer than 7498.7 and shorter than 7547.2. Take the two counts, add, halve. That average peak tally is 3.0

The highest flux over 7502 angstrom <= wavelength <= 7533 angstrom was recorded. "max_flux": 12.39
